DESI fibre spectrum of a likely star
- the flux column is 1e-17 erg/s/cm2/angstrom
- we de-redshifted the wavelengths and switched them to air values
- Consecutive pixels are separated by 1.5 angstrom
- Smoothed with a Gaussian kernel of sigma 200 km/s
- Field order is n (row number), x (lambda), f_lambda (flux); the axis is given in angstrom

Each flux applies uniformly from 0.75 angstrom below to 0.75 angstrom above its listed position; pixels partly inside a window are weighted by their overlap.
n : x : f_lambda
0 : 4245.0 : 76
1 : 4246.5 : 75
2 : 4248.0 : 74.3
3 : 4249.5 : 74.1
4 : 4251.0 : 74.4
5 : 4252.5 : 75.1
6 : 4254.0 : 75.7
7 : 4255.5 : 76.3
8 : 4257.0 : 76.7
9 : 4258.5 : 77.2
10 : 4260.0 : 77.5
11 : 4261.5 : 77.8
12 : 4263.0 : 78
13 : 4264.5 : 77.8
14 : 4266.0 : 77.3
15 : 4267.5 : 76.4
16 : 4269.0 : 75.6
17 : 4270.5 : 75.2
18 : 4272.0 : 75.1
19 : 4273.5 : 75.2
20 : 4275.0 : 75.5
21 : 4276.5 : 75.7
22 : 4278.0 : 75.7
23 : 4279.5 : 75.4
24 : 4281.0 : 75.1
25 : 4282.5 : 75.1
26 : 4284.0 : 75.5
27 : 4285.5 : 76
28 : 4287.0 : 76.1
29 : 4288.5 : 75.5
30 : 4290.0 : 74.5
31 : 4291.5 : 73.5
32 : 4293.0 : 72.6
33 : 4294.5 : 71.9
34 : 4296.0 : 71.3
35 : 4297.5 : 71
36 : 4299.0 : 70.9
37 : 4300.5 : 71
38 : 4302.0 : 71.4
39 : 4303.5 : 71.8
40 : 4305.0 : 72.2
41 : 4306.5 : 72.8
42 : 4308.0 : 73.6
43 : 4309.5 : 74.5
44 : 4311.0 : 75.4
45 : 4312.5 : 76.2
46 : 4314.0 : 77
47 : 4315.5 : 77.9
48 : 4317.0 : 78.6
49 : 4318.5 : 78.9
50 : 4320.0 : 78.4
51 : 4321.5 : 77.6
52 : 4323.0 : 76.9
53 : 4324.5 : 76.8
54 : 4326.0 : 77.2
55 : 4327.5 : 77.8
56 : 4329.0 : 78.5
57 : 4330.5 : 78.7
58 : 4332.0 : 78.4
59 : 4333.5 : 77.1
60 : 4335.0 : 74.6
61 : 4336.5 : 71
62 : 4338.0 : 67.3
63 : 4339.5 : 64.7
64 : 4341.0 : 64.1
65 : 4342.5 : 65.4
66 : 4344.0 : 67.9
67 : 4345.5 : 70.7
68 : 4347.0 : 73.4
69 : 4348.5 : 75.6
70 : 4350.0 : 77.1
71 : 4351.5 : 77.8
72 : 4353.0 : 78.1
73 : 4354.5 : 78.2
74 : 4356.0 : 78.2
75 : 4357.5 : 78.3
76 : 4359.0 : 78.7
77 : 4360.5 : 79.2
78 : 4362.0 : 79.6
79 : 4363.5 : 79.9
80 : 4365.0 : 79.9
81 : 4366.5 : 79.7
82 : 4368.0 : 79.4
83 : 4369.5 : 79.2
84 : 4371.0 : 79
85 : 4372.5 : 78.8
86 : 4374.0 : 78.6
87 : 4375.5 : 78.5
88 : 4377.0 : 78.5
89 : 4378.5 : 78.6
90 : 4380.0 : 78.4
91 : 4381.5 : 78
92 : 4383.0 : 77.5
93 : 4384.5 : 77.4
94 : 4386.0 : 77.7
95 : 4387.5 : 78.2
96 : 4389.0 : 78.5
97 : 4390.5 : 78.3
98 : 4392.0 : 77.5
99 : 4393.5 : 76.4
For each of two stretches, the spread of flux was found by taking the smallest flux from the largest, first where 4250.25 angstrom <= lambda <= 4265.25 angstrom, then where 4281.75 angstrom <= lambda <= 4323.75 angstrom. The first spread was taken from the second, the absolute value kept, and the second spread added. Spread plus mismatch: 12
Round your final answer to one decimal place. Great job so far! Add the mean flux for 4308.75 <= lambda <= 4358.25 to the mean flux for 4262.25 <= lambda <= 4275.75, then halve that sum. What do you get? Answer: 75.7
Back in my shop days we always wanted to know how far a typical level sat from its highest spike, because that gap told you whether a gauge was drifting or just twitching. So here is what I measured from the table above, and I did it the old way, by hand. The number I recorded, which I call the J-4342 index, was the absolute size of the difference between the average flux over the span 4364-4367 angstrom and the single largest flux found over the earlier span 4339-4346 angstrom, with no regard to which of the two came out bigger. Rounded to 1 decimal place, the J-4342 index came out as 9.1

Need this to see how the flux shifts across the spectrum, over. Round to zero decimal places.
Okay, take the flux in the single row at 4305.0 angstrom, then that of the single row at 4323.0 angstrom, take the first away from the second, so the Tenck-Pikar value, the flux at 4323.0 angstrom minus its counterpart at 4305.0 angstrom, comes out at 5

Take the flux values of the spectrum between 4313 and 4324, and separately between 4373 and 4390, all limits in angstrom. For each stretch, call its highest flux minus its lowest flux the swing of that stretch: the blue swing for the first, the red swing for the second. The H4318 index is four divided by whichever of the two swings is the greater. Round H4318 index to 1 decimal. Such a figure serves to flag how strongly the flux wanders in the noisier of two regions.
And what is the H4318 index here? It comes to 2.0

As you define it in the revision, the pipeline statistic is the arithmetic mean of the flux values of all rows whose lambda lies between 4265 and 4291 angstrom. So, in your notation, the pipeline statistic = 75.6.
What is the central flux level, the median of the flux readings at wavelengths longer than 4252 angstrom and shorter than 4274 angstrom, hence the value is 76.4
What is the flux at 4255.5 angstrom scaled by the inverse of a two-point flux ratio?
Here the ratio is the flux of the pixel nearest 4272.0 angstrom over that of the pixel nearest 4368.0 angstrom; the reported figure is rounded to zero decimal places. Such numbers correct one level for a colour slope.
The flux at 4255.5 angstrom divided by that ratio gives 81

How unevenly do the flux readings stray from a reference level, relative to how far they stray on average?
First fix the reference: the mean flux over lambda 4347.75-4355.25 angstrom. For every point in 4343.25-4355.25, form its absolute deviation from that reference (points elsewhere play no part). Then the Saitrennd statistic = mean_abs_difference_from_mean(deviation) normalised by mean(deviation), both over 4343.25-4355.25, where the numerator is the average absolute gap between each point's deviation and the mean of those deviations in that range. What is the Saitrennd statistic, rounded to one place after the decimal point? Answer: 0.9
